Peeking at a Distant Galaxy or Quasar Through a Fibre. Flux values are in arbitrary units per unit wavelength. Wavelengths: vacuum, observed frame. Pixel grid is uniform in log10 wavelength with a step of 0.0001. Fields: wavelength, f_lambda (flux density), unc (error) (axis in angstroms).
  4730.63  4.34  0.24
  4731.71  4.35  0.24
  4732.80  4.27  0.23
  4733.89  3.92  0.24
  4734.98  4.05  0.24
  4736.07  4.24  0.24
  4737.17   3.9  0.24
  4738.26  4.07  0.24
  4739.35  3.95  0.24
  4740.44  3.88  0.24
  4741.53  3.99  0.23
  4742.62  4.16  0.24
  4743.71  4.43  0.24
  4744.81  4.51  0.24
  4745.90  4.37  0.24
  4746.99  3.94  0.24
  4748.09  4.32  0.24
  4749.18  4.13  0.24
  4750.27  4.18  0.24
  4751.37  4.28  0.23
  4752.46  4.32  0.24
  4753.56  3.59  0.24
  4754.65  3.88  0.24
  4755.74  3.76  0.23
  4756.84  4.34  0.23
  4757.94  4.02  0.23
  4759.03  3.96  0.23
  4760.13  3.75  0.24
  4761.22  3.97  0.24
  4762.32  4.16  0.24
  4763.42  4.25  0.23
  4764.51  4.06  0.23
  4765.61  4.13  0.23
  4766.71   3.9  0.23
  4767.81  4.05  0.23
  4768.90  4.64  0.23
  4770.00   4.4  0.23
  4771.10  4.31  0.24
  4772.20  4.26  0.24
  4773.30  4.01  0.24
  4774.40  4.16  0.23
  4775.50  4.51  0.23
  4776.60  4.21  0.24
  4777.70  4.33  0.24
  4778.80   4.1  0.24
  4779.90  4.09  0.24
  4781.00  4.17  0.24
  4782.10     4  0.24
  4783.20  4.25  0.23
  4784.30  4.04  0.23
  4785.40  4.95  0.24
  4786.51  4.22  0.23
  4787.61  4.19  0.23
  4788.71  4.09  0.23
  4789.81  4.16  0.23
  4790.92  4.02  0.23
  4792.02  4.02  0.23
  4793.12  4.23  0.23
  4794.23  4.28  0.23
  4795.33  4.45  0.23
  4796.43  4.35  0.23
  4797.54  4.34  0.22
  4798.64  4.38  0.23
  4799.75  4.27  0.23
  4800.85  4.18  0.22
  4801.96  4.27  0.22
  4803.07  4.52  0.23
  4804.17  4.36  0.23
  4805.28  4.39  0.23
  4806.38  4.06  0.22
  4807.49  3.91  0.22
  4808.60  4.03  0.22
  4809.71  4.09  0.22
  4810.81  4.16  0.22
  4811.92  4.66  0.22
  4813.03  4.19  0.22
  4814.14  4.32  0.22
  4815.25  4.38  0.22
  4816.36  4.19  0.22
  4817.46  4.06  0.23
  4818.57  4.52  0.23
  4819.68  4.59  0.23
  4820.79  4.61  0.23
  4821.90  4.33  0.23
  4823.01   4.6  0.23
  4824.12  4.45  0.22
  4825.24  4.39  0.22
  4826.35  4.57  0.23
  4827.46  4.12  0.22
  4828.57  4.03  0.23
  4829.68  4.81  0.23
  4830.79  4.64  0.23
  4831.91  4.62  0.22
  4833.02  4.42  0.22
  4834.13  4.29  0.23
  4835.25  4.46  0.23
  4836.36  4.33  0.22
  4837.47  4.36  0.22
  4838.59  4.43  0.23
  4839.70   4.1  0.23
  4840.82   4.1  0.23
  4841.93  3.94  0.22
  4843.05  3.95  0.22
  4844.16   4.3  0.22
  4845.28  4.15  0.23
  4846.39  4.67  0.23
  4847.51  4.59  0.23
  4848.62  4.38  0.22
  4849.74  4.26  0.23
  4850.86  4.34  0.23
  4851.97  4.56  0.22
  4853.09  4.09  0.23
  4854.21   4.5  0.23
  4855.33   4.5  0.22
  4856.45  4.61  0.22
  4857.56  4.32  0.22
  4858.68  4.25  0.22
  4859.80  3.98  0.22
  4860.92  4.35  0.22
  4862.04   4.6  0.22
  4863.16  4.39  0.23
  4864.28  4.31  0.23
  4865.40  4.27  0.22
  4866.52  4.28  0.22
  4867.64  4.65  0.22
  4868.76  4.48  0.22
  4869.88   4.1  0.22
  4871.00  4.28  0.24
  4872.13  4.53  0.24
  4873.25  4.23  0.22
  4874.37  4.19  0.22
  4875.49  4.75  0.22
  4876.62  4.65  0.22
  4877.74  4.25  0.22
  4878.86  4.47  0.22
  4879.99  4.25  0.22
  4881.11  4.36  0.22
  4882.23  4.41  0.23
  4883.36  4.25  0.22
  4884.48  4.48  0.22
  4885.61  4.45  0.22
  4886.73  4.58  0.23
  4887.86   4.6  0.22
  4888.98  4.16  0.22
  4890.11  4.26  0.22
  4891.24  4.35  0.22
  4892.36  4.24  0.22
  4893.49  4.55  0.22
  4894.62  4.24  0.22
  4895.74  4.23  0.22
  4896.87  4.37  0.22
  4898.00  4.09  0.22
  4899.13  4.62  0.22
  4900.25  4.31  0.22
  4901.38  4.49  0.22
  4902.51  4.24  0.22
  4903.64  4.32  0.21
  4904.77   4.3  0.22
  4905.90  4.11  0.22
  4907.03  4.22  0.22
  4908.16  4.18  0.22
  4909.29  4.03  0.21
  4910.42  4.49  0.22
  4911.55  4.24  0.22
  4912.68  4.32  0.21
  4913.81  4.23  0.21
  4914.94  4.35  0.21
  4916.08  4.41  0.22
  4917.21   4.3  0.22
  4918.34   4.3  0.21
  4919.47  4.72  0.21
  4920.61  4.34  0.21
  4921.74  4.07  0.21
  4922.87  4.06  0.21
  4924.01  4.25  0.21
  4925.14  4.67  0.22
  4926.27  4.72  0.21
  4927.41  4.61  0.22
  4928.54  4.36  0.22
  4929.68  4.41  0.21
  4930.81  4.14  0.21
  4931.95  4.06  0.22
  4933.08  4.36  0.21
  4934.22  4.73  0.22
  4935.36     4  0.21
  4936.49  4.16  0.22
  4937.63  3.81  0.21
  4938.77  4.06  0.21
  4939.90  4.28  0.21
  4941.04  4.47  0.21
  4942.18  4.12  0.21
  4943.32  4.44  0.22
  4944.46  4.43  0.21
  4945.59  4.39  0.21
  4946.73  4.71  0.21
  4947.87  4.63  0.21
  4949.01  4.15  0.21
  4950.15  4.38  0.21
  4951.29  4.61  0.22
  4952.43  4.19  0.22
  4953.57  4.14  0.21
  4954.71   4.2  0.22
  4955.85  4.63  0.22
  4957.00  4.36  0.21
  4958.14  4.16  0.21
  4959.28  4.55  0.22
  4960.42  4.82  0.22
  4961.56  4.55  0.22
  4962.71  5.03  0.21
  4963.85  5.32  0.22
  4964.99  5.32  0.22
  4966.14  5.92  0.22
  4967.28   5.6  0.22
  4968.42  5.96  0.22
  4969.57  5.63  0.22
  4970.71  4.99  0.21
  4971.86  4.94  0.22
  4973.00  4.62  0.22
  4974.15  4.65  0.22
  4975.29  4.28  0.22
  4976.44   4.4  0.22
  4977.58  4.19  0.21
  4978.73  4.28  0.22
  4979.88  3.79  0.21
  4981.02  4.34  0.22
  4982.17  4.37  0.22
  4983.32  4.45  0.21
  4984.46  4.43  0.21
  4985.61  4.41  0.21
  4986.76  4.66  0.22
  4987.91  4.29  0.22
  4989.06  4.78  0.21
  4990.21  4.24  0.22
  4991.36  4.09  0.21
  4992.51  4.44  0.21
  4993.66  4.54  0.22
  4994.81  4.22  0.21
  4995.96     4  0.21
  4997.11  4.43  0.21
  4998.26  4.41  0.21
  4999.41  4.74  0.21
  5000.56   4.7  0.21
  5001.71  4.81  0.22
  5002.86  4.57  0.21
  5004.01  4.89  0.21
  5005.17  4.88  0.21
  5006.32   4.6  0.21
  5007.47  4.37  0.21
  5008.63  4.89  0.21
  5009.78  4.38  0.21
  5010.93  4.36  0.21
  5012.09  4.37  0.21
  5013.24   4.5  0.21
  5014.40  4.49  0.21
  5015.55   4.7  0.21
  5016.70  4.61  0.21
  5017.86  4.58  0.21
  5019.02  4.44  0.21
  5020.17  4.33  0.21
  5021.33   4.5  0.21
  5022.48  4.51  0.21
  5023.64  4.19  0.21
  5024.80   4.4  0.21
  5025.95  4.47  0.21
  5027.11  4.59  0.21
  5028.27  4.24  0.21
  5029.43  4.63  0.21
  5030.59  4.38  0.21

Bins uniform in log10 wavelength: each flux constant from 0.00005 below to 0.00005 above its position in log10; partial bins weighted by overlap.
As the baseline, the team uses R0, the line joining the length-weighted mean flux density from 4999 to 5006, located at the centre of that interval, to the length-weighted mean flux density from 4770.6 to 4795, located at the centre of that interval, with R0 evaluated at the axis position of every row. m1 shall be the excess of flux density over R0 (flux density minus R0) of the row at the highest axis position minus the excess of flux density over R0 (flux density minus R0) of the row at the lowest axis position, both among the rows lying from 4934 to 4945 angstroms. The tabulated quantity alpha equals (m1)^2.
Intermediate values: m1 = -0.33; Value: 0.11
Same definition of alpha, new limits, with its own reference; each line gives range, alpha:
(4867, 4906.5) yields 0.40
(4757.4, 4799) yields 0.07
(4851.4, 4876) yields 0.02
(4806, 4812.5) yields 0.34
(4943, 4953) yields 0.07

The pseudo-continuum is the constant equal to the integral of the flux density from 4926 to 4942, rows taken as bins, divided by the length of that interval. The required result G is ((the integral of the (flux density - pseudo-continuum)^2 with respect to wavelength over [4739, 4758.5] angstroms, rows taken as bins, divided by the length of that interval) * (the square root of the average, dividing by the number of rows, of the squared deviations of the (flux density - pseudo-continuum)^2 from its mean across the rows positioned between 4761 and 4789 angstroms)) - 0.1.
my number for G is -0.0922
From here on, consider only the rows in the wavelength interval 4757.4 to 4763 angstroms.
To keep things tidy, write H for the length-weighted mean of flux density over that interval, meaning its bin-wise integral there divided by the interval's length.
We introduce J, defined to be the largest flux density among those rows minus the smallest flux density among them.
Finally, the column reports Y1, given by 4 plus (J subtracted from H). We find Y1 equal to 7.57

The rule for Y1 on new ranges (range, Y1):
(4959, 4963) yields 8.25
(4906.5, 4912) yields 7.77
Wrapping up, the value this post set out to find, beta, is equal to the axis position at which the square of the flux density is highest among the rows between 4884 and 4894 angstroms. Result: 4887.86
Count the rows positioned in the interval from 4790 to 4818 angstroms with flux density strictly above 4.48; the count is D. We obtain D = 2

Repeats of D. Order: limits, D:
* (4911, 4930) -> 4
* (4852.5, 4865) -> 4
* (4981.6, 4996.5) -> 3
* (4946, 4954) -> 3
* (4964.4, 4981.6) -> 9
